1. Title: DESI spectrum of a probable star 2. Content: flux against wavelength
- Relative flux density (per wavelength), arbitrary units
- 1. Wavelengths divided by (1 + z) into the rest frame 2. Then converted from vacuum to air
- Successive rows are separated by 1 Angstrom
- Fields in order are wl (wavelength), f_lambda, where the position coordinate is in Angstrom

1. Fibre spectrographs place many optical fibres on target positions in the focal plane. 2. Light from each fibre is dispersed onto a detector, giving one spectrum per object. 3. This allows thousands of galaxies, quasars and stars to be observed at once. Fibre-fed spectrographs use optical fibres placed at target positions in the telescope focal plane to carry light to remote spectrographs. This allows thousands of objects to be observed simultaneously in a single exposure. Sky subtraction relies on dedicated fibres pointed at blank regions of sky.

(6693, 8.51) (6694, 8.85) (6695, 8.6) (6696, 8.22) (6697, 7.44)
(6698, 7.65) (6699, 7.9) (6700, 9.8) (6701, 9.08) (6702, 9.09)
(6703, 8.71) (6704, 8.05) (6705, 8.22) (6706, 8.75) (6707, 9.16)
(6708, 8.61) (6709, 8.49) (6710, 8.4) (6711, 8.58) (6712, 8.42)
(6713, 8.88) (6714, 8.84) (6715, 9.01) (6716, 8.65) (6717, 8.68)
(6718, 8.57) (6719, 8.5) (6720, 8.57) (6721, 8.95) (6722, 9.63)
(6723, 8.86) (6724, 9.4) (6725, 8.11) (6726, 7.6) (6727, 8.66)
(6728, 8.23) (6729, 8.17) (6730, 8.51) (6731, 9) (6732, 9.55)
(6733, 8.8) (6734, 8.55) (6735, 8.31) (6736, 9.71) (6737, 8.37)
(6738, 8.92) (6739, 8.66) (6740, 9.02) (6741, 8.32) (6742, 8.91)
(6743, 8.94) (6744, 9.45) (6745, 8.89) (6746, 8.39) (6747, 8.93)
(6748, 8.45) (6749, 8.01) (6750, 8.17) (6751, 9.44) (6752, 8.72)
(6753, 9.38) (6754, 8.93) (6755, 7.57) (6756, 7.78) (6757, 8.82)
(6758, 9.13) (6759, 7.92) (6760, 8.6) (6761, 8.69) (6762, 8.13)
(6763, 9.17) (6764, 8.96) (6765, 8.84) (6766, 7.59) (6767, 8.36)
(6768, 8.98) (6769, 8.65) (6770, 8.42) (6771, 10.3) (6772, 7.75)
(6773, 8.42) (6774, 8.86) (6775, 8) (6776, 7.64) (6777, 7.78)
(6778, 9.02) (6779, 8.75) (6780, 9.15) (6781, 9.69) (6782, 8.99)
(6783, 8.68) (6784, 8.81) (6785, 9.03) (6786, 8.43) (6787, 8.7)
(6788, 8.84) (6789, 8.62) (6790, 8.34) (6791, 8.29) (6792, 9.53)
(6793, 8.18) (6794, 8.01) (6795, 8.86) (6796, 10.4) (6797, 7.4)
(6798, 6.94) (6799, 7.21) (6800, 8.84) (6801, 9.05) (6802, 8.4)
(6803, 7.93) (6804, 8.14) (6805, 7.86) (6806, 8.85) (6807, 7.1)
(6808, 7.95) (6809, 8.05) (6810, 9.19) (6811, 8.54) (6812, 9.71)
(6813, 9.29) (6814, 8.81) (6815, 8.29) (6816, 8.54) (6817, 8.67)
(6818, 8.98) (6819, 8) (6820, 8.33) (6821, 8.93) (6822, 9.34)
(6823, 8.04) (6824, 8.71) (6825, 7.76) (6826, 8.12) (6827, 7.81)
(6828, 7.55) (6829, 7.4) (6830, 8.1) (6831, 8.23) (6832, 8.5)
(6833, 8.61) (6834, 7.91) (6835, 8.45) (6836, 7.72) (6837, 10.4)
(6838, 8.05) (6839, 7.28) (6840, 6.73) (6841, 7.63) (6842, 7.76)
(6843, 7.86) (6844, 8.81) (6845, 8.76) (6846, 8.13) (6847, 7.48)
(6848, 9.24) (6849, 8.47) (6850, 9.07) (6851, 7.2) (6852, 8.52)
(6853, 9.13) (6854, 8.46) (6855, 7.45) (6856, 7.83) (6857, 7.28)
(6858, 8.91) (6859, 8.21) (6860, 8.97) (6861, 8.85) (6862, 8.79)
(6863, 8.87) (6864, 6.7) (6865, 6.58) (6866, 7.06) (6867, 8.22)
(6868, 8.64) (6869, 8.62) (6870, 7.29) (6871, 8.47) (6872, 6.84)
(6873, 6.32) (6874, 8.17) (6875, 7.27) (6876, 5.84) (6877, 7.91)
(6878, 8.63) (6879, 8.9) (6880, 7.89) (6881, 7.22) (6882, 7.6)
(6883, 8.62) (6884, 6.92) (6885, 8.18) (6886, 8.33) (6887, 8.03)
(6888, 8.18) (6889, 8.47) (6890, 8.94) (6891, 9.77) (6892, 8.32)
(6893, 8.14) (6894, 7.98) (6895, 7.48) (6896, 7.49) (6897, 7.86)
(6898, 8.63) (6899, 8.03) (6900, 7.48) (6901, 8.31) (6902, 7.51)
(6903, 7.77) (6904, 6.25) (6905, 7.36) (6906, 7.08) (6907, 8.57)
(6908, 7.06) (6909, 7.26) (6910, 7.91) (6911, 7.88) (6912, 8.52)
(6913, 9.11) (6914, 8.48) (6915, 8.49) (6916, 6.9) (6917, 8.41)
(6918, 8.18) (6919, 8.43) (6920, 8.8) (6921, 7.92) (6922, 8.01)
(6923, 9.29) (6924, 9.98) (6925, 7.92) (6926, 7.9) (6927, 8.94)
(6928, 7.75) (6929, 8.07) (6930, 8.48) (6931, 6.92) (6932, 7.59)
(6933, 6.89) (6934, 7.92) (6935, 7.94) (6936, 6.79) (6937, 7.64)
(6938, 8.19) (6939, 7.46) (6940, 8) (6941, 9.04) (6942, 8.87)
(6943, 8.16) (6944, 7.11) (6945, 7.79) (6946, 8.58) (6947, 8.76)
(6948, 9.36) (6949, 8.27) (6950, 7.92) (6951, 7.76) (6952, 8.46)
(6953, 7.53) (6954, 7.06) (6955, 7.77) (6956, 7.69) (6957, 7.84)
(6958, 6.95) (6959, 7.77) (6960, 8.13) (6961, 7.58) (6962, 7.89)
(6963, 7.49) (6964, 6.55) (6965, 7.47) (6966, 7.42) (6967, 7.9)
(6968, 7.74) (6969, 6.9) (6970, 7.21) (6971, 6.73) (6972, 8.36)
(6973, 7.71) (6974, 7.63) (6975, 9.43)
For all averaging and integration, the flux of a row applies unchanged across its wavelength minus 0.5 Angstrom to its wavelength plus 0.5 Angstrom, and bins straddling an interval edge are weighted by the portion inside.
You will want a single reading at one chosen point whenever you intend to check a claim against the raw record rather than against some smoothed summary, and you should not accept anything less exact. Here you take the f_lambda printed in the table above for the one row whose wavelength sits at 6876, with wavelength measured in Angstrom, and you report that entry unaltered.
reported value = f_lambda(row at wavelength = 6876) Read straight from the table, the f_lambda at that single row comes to 5.84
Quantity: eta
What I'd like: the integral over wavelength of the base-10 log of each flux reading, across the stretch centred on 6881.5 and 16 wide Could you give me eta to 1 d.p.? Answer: 14.3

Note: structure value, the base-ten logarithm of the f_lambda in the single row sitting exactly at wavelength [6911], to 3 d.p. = 0.897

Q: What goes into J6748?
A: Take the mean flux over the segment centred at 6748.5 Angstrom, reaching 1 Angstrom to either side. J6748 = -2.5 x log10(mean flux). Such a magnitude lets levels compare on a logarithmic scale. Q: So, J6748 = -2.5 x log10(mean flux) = -2.29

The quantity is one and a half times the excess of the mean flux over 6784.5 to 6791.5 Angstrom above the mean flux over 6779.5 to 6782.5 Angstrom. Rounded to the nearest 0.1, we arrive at -1.0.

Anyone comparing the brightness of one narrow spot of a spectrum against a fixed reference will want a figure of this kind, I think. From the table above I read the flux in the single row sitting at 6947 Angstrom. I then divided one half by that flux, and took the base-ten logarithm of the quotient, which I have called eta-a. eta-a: -1.24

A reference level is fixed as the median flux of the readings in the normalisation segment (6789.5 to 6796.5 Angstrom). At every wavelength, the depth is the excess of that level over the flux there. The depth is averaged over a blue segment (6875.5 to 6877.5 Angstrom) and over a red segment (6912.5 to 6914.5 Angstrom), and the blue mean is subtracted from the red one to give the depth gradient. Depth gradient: -1.9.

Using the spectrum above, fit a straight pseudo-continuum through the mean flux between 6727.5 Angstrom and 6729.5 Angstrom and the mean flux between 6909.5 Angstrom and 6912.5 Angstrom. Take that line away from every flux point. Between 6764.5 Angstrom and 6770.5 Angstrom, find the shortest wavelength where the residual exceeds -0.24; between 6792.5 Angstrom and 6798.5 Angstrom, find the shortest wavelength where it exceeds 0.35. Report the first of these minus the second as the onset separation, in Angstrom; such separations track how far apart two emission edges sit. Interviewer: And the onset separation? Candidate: -30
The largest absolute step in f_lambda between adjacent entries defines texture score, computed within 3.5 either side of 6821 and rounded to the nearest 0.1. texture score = 1.3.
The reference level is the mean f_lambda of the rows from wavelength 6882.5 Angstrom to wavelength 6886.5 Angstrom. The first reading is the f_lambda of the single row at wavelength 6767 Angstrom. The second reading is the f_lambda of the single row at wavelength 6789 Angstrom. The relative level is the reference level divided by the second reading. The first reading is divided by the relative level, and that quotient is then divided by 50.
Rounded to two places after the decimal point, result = 0.18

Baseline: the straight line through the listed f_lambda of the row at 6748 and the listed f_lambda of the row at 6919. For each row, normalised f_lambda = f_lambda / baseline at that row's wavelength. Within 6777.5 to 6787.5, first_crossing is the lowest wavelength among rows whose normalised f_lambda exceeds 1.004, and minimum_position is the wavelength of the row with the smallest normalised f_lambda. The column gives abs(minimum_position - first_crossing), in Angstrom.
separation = 8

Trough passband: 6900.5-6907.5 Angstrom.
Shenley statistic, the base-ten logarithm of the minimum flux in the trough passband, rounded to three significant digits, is 0.796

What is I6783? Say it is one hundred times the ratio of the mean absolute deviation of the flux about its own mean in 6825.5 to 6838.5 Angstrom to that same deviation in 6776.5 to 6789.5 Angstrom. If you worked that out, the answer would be 164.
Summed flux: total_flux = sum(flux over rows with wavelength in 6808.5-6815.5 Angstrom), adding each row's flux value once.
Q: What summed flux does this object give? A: 61.9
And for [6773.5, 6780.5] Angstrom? 59.2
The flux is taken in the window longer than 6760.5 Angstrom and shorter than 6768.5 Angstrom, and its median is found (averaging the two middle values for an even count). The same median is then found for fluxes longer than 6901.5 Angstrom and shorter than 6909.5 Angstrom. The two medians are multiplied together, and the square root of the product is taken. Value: 8.00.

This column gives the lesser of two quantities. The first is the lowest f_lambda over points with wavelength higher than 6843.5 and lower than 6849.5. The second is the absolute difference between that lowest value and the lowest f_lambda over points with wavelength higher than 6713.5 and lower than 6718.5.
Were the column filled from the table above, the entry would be 1.1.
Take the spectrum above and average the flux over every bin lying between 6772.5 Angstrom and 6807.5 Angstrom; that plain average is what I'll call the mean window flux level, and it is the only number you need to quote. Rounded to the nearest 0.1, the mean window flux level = 8.5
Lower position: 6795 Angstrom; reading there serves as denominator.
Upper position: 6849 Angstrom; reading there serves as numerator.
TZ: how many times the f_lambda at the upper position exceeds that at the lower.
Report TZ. 0.96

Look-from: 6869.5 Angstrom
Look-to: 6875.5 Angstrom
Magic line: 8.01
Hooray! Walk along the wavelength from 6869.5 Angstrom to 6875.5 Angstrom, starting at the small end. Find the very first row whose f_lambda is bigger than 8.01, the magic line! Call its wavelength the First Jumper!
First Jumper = 6871 Angstrom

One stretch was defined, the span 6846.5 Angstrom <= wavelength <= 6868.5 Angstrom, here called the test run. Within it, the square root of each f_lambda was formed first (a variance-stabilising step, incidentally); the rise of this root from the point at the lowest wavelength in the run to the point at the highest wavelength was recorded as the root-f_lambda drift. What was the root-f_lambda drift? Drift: 0.20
